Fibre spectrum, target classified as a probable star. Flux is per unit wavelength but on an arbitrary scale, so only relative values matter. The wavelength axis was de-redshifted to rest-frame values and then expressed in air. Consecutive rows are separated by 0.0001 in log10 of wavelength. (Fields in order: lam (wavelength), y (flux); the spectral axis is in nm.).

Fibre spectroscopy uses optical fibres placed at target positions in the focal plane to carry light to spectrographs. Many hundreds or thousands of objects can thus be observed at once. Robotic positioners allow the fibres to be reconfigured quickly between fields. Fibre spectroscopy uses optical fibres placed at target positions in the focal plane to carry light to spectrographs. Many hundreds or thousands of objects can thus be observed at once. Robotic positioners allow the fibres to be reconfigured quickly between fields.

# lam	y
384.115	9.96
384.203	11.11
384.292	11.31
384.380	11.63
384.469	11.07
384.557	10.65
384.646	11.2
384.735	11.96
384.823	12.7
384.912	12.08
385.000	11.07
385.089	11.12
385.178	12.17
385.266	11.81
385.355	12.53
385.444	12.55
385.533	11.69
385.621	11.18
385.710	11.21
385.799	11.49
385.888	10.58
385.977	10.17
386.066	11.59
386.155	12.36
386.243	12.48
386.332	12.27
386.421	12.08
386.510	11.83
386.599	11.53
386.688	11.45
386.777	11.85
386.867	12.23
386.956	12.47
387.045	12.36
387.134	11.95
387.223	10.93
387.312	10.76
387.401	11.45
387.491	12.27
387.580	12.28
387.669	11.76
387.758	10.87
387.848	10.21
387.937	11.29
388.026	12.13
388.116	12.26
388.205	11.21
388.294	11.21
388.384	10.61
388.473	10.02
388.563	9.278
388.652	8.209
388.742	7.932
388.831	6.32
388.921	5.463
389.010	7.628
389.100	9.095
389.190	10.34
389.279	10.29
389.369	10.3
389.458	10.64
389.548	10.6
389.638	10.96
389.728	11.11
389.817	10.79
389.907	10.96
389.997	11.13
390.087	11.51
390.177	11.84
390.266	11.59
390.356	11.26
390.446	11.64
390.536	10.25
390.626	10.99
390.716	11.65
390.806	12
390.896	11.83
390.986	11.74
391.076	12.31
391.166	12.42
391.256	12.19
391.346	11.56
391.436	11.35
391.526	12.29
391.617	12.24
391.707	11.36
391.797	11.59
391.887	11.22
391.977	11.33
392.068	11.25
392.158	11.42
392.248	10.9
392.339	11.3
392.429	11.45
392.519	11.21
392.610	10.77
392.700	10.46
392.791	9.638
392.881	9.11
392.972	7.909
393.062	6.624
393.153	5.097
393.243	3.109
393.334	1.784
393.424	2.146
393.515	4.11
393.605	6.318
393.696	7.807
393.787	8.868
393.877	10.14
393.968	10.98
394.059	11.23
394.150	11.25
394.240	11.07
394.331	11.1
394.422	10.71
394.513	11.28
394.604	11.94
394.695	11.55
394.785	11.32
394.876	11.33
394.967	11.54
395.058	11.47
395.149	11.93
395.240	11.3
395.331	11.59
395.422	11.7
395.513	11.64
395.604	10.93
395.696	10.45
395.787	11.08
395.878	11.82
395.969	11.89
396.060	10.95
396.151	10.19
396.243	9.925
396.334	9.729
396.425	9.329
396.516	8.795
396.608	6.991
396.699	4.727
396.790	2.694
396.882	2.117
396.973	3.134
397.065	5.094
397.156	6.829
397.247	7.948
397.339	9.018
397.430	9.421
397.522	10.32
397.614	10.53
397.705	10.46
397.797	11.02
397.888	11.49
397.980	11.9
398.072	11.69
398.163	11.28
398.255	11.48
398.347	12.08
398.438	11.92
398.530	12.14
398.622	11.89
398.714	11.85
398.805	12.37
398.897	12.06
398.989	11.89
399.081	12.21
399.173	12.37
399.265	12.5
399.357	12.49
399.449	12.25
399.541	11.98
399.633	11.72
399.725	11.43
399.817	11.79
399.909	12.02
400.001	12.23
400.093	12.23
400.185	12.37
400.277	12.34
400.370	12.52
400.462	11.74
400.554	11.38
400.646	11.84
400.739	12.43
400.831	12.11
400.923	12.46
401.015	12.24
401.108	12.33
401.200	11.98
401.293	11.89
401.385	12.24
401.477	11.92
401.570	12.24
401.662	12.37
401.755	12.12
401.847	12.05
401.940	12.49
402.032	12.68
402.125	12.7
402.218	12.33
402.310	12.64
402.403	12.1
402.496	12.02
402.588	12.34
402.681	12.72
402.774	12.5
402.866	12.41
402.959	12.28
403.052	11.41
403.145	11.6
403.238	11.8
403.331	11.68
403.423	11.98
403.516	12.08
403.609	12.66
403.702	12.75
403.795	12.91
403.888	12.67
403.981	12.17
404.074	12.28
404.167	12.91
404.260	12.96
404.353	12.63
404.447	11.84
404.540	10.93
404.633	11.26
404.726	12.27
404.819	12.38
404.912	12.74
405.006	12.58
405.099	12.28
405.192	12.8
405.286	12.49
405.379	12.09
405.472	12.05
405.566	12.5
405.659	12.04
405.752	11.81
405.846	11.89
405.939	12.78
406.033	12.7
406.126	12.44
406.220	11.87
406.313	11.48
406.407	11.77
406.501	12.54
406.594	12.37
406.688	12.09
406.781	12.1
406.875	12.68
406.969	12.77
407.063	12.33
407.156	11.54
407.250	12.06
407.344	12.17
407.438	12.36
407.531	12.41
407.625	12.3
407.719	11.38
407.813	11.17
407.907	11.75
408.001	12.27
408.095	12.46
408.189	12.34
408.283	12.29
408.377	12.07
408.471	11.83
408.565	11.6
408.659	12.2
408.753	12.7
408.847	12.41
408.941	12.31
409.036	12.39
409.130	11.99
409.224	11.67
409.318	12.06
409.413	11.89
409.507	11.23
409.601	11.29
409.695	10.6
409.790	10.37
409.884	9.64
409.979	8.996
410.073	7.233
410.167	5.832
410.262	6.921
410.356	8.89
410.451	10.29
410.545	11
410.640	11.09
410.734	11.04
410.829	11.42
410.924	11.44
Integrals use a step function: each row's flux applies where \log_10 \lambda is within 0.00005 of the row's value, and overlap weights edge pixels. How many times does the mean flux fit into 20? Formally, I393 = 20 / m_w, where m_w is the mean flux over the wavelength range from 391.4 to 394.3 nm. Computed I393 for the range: 2.15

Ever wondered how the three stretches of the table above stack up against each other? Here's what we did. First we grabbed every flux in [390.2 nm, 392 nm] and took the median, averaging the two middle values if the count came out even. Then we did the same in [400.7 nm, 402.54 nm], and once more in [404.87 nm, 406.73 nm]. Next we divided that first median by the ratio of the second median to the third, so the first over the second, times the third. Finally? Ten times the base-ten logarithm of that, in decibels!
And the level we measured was 10.7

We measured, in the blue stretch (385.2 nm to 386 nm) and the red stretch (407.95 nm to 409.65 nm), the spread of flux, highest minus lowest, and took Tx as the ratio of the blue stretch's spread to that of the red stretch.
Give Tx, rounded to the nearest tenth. 1.6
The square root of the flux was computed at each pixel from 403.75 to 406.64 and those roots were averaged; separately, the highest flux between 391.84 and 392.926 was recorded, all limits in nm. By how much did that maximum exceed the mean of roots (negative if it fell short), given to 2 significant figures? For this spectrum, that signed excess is 7.9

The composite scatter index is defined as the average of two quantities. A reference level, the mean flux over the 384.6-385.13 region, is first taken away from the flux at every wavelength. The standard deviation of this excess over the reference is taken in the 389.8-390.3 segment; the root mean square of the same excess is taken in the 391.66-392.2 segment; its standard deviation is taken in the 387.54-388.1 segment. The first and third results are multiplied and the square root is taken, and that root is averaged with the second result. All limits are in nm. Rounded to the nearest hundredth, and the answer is 0.43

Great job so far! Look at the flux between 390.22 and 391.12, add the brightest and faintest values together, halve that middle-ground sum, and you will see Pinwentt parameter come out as 11.3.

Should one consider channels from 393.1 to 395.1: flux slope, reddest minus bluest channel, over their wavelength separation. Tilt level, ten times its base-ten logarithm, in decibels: 5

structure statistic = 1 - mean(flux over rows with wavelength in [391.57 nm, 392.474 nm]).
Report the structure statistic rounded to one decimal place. -10.4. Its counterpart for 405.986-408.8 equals -11.1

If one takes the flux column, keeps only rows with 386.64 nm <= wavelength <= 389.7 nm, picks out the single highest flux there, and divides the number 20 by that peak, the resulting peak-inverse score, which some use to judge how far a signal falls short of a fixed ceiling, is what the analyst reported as 1.60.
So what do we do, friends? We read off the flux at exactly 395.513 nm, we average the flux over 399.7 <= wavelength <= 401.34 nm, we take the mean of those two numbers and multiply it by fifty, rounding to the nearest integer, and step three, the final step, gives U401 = 593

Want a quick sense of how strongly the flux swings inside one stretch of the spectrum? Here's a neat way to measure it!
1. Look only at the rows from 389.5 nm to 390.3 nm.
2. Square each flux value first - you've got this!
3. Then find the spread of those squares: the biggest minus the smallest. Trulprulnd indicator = 28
